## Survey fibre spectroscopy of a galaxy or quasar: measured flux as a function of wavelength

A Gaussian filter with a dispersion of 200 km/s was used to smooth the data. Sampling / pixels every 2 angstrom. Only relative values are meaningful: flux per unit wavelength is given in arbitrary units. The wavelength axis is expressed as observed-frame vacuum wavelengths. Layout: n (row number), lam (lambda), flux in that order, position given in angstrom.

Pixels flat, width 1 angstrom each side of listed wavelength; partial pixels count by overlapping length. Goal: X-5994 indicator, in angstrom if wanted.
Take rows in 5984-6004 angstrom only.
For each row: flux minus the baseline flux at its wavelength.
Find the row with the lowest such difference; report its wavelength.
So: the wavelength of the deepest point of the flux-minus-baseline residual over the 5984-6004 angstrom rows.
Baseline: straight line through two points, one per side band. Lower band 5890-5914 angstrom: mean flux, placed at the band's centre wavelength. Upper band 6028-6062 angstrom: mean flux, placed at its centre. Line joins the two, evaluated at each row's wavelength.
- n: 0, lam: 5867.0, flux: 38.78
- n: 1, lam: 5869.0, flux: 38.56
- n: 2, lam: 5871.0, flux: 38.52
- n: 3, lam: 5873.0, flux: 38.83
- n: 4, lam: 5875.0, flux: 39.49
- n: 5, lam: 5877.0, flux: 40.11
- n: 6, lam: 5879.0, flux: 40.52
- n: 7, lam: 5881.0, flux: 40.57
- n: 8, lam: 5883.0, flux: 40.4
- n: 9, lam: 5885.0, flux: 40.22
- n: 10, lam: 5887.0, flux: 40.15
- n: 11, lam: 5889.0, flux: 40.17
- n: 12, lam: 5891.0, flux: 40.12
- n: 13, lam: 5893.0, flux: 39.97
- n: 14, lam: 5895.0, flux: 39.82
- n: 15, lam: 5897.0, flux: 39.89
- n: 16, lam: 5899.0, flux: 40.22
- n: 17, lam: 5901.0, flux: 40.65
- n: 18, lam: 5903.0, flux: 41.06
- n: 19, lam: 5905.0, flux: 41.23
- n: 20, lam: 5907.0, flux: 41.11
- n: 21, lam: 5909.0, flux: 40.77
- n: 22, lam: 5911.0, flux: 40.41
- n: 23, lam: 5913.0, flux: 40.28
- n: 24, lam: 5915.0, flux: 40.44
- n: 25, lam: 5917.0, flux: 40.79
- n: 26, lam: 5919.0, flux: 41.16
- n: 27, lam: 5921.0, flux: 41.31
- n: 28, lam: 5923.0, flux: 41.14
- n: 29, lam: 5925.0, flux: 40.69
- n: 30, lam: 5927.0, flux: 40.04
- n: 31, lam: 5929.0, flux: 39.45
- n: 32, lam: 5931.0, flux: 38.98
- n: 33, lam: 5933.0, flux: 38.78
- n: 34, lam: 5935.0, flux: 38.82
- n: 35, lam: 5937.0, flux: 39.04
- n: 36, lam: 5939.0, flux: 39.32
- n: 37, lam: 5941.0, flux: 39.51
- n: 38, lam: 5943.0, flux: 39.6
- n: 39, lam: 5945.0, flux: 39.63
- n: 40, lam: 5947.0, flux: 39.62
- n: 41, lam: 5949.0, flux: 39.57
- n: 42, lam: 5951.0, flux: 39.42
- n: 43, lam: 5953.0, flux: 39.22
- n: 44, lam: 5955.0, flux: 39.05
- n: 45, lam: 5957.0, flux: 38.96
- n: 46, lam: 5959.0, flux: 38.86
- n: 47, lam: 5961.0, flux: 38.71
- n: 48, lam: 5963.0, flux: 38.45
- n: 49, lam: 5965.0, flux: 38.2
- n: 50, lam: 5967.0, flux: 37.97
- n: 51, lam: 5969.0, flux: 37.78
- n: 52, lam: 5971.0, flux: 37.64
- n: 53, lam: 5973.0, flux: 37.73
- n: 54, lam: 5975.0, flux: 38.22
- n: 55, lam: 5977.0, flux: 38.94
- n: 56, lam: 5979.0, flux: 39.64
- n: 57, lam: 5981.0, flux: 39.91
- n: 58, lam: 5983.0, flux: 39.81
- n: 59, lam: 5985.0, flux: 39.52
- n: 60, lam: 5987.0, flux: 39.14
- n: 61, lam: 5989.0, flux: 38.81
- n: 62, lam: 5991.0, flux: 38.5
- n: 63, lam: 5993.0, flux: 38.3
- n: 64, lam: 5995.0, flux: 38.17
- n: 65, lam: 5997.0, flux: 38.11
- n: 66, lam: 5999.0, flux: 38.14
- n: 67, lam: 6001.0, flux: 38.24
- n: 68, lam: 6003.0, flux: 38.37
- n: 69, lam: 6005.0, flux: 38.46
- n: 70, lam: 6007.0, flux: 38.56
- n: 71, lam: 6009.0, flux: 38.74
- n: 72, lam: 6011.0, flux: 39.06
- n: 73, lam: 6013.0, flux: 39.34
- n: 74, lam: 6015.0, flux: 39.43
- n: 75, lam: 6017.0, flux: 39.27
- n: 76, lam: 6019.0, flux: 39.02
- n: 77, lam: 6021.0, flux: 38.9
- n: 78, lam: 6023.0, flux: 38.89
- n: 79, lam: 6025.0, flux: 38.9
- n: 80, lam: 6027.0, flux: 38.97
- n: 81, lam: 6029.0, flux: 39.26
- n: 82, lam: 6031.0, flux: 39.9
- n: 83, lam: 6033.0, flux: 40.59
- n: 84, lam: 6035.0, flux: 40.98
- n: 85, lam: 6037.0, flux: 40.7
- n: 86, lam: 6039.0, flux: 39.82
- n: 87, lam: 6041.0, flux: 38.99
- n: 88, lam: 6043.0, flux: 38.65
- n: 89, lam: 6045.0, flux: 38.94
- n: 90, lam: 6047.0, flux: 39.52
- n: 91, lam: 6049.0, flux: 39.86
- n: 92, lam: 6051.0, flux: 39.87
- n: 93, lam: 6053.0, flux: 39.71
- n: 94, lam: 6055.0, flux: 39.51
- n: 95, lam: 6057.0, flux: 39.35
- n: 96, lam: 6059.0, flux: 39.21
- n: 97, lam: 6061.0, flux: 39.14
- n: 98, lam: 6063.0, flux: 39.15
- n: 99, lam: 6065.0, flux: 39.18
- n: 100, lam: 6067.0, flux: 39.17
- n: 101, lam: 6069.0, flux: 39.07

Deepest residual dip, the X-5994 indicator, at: 5997.0 angstrom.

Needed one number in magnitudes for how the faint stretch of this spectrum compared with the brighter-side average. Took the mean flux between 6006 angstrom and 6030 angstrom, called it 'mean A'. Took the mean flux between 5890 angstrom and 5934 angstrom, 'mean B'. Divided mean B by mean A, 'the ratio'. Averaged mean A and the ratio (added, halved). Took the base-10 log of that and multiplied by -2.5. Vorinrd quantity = -3.25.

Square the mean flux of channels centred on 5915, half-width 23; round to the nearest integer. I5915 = 1621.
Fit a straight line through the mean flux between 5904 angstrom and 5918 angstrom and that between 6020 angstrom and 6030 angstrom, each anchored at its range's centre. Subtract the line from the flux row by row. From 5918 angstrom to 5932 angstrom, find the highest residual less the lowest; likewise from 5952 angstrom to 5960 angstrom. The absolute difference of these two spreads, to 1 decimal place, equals 1.9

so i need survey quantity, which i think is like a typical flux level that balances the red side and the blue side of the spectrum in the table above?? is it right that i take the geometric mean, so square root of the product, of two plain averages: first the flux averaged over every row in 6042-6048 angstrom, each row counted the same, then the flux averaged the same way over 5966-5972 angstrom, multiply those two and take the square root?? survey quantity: 38.4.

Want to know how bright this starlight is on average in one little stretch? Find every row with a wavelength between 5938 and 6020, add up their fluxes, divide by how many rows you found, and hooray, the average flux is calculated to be 38.85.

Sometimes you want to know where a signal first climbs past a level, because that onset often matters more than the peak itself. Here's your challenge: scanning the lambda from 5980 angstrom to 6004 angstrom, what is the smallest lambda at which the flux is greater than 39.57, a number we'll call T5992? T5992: 5981.0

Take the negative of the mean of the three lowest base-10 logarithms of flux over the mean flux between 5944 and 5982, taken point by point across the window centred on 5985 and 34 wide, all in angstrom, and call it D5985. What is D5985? 0.012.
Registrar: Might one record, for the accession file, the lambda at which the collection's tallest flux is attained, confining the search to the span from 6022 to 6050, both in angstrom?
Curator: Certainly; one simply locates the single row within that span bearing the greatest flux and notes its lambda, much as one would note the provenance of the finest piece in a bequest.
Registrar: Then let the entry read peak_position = 6035.0 angstrom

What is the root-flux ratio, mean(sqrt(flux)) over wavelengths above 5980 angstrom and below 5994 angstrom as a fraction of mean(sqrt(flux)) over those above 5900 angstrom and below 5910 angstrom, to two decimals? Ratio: 0.98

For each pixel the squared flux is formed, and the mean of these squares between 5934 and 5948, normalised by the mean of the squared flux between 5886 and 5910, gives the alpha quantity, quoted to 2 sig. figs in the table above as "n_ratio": 0.95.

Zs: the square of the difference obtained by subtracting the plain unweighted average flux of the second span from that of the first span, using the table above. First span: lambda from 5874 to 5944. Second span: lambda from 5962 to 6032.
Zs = 2.0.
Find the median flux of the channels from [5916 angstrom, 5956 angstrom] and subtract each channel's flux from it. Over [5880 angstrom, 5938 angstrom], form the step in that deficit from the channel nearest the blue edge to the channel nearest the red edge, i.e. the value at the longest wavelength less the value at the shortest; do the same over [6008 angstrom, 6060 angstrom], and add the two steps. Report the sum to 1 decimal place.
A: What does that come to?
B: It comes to 1.1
